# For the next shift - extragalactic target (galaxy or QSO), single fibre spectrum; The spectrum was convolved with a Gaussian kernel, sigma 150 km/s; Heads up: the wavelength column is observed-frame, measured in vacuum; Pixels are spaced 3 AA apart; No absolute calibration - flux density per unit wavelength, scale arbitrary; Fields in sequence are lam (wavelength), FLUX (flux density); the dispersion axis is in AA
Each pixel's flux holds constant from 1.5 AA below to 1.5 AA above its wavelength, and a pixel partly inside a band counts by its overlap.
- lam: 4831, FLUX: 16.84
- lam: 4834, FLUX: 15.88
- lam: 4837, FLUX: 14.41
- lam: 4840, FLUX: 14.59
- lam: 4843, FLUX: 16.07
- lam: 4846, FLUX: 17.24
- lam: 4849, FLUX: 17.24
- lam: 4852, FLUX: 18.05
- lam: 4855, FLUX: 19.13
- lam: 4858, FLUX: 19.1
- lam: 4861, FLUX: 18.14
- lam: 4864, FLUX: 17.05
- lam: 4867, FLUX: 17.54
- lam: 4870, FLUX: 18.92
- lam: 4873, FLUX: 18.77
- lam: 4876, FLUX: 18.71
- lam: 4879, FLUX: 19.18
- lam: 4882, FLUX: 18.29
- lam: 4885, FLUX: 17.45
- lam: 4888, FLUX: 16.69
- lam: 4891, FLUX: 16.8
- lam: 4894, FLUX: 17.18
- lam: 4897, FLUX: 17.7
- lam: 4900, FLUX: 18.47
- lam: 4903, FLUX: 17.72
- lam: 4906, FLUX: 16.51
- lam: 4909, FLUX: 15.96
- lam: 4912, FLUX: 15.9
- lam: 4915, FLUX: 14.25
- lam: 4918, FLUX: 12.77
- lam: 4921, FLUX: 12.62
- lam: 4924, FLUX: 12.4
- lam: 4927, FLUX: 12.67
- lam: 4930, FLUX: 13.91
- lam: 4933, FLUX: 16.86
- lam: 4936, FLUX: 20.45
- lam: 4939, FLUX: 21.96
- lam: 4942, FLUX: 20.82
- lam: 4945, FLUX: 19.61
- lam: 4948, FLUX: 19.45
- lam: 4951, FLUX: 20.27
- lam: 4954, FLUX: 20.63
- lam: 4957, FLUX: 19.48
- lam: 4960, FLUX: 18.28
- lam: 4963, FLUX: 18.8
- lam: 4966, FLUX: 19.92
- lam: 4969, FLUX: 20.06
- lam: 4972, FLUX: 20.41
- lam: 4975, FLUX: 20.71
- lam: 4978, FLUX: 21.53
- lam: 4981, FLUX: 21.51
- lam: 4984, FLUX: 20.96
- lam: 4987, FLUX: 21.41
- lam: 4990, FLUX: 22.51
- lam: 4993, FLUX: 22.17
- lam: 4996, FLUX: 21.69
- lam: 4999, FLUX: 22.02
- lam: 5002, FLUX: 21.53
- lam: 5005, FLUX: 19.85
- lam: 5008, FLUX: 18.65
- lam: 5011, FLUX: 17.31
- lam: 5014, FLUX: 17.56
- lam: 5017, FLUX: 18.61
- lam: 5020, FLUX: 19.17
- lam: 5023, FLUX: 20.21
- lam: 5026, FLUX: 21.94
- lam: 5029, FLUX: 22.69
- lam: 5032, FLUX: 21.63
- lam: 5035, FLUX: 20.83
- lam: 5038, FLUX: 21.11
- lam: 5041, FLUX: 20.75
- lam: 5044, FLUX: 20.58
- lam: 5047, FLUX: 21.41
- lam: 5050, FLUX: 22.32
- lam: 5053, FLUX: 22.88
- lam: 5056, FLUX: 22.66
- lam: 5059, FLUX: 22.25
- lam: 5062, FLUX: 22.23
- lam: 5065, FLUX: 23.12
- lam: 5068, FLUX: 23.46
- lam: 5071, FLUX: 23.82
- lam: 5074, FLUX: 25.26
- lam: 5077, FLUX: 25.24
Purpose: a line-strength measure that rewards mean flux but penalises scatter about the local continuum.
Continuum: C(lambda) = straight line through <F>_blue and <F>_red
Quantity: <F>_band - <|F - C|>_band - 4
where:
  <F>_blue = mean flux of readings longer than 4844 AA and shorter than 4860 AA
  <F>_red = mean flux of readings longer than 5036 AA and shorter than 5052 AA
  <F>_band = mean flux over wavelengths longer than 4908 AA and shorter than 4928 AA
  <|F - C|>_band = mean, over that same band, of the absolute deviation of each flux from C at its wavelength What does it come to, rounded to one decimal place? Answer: 4.4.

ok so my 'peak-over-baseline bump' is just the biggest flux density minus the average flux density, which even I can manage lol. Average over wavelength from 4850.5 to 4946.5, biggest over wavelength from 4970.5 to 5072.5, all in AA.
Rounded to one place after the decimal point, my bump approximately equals 6.6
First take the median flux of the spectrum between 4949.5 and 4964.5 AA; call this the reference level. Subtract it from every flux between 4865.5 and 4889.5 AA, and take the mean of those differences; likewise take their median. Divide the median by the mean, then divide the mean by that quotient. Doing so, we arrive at -1.7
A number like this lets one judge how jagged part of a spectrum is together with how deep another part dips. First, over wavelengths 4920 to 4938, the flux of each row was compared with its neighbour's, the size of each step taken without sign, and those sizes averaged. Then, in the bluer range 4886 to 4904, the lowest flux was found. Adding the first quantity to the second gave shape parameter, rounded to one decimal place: 18.3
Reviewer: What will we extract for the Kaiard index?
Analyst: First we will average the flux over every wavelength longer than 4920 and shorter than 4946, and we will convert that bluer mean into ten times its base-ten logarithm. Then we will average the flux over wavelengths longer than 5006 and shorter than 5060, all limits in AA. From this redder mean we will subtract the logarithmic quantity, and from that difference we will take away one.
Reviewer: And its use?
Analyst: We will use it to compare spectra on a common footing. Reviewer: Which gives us 7.4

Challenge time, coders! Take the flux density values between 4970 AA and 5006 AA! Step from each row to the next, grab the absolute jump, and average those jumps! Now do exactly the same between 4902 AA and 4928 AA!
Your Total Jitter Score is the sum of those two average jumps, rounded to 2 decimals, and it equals 1.30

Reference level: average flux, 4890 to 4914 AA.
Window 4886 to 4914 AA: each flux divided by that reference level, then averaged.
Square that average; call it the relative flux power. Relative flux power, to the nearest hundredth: 1.00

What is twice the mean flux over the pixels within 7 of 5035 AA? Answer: 42.8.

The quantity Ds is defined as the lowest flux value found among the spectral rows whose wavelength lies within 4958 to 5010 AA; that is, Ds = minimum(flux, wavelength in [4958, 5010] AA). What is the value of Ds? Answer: 18.28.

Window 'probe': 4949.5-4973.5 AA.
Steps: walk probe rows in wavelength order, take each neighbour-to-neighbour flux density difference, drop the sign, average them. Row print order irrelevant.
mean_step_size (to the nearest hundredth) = 0.69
